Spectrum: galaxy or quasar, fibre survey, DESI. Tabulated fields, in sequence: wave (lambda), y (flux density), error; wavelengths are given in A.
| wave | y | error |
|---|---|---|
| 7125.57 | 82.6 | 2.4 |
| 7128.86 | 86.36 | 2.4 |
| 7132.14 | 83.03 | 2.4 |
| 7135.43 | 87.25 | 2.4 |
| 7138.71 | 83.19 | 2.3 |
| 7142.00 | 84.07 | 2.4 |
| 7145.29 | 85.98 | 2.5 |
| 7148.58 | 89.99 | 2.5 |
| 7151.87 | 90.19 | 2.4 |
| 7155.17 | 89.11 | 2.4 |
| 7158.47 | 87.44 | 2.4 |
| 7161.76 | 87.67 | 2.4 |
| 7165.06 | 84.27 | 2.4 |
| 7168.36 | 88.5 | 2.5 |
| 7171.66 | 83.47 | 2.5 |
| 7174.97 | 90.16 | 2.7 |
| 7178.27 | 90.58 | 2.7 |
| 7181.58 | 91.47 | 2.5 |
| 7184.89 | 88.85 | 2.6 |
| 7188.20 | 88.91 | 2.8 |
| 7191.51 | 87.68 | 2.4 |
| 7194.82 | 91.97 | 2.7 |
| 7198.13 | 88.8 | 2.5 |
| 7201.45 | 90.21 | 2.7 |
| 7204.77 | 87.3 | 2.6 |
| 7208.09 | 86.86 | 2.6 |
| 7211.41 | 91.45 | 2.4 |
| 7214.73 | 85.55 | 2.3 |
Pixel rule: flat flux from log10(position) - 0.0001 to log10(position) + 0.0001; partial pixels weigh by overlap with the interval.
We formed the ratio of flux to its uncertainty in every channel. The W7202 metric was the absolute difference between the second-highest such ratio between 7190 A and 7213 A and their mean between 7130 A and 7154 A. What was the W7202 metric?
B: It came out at 0.8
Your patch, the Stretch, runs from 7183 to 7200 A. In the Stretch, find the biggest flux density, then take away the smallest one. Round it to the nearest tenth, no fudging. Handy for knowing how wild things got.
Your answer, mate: 4.3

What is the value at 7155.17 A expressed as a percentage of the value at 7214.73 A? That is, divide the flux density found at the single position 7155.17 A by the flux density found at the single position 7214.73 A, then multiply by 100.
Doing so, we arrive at 104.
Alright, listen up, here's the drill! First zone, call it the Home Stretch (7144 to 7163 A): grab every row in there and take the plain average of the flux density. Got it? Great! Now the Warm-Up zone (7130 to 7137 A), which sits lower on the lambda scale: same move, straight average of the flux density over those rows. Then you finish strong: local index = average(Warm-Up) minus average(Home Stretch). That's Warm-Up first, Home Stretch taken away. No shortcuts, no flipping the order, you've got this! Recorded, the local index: -3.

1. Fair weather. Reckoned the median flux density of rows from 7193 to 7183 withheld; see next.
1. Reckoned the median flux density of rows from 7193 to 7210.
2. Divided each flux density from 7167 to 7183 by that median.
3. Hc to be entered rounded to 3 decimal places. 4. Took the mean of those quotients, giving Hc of 1.000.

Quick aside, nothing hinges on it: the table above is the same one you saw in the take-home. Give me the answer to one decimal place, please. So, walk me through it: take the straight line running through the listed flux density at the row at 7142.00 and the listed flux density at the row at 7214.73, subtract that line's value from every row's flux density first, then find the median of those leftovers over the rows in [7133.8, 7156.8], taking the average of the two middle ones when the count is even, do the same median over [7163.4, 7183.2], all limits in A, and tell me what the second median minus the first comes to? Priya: 1.3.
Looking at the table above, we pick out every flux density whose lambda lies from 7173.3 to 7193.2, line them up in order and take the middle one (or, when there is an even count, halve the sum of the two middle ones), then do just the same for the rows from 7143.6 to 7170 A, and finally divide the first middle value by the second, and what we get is 1.016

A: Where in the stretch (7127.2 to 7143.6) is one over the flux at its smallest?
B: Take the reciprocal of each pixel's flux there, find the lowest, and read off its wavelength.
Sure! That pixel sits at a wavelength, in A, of 7135.43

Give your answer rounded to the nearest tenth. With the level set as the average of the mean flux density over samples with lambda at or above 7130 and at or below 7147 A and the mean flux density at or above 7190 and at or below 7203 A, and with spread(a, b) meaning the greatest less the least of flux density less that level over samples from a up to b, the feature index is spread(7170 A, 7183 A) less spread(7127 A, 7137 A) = 3.8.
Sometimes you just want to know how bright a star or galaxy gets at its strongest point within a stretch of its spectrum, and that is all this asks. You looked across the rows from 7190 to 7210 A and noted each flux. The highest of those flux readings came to 91.97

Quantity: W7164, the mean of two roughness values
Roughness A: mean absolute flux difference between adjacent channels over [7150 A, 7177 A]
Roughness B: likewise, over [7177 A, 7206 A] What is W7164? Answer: 2.63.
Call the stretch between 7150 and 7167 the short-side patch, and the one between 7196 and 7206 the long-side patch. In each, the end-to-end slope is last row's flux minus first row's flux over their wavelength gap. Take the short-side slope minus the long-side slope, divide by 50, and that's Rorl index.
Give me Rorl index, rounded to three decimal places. -0.004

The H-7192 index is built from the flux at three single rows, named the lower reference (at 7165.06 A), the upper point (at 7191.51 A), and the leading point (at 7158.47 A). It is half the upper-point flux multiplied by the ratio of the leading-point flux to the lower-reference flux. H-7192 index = 45.5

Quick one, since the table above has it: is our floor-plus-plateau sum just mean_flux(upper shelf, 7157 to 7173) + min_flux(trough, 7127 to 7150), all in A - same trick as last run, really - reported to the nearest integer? 169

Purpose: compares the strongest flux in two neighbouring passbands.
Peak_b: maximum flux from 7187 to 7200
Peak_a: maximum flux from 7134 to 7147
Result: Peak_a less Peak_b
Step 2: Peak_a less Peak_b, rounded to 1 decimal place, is -4.7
